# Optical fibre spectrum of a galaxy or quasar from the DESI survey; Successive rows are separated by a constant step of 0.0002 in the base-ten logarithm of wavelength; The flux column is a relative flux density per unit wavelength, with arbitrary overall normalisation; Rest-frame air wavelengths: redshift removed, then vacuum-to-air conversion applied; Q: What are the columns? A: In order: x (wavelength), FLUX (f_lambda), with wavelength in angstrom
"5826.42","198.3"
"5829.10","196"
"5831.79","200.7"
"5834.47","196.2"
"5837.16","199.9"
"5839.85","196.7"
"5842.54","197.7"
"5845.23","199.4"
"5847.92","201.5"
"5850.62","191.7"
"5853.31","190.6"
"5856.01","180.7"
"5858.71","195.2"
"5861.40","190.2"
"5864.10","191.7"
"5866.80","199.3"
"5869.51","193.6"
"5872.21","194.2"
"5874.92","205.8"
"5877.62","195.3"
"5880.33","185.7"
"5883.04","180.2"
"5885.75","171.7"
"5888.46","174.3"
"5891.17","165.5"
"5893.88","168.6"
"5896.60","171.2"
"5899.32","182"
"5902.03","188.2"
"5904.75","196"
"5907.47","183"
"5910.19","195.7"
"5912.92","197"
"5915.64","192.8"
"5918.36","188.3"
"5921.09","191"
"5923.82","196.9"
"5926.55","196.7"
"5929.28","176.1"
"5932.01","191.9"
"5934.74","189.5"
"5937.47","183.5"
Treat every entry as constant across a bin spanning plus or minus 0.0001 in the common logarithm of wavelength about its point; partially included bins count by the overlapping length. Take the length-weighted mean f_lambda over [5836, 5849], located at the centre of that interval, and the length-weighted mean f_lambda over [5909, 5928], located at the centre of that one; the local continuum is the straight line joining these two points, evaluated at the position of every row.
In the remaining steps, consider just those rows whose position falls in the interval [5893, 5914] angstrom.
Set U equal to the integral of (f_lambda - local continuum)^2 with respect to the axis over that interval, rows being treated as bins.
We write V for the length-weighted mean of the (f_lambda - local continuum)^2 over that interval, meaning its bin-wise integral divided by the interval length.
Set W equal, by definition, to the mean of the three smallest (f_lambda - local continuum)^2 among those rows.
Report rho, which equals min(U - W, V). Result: 200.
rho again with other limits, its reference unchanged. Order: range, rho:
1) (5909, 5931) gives 45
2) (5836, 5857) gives 49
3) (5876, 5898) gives 453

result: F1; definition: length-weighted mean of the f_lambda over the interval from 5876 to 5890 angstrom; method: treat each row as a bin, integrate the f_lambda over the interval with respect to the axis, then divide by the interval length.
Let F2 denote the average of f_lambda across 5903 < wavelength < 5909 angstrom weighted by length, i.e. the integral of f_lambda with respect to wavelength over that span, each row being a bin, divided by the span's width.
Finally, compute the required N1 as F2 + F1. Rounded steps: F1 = 182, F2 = 190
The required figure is 371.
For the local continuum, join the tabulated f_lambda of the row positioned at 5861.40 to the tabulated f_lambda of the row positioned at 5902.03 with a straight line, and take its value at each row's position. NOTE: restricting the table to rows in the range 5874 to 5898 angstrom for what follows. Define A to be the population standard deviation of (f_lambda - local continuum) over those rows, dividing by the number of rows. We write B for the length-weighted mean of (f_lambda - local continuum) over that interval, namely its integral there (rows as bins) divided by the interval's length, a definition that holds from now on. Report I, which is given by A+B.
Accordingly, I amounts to 3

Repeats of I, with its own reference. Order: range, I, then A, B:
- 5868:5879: 13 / 5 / 8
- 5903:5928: 10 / 5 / 5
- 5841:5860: 9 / 6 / 3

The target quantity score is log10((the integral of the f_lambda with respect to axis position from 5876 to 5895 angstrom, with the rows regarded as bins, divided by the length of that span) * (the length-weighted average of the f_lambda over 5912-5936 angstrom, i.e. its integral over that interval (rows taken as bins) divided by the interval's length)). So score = 4.53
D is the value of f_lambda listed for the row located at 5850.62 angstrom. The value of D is 191.7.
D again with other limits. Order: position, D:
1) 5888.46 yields 174.3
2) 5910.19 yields 195.7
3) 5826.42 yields 198.3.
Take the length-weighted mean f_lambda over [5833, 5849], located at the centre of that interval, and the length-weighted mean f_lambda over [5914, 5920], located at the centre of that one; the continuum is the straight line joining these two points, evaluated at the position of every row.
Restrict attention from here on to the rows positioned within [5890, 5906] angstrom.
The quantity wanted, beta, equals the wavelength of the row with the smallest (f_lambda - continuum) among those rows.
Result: 5891.17 angstrom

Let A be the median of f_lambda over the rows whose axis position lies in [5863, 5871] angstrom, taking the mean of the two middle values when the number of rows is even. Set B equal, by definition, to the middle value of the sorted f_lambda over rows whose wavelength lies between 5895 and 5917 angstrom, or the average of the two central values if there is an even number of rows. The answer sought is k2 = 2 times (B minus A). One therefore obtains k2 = -6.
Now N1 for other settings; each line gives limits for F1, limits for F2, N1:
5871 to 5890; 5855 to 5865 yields 376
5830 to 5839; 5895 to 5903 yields 378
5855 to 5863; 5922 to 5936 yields 380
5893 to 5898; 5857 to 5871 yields 364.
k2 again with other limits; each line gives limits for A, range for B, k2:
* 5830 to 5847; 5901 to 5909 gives -21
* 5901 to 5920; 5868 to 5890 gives -6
